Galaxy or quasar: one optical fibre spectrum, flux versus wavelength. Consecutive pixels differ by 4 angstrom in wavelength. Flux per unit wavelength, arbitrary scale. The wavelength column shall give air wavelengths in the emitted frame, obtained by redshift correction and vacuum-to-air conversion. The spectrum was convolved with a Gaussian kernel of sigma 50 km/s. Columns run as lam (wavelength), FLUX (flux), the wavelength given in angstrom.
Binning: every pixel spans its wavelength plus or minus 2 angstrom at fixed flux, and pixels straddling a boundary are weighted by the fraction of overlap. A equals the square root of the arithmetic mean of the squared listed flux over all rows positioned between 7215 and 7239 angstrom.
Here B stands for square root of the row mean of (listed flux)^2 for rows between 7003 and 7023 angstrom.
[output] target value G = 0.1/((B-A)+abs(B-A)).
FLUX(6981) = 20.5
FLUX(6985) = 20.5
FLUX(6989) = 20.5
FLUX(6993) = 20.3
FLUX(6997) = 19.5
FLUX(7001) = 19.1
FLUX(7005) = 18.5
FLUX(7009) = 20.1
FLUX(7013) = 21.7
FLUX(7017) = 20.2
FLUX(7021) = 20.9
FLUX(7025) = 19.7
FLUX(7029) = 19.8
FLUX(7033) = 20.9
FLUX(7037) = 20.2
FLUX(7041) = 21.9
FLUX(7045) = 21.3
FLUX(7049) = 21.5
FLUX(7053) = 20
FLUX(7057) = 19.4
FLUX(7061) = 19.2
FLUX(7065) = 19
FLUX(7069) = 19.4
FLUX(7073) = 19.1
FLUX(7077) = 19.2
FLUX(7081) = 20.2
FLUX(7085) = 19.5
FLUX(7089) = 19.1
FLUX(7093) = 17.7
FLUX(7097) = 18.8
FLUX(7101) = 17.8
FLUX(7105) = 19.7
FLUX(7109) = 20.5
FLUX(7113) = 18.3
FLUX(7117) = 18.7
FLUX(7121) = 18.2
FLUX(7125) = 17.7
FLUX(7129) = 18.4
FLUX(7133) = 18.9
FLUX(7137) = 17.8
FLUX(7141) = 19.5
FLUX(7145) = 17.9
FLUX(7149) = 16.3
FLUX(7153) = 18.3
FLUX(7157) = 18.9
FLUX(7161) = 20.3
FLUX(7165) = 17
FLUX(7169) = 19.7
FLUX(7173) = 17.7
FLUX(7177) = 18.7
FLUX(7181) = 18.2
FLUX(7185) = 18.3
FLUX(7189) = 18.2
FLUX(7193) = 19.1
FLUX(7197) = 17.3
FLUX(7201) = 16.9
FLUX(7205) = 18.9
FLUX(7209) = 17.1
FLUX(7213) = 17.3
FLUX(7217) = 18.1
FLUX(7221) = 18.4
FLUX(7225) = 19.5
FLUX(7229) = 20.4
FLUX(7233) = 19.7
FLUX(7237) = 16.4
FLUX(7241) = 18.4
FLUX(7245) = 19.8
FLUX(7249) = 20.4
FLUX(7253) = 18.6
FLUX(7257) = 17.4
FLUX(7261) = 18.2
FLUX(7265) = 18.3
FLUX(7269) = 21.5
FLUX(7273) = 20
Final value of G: 0.033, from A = 18.80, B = 20.3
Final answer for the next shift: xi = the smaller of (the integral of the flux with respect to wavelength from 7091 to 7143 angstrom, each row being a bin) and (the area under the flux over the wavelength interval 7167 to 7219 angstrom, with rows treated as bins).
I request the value 942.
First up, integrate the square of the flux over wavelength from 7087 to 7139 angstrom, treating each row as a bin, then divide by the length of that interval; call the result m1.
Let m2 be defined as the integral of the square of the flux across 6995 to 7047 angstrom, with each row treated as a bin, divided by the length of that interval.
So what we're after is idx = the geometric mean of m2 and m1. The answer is 378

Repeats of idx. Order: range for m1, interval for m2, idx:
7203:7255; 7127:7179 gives 346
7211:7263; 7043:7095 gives 367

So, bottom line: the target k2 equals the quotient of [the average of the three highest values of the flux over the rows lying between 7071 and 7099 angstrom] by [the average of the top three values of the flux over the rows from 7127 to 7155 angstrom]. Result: 1.04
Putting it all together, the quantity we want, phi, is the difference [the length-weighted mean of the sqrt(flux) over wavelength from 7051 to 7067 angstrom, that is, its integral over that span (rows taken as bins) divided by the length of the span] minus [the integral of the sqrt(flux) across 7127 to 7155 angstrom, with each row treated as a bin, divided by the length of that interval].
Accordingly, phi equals 0.1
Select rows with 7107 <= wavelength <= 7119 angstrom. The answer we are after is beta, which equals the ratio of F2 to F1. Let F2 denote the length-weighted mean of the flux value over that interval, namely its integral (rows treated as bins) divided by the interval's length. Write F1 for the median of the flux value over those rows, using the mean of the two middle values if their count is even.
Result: 1.02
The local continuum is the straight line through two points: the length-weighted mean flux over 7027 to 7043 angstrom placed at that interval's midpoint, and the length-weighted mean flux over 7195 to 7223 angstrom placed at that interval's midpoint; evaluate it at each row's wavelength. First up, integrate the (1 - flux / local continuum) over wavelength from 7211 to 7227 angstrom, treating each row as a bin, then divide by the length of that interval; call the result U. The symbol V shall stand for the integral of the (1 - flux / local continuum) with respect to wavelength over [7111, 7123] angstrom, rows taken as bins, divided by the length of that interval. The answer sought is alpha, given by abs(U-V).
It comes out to 0.09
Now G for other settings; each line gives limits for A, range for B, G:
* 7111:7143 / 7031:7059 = 0.022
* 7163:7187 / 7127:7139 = 0.578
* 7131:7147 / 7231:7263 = 0.433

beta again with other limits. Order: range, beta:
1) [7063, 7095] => 1.00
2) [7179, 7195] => 1.01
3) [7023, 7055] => 1.01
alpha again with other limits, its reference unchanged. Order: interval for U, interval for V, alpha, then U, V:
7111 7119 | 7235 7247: 0.10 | 0.043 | -0.061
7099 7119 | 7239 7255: 0.15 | 0.022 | -0.131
